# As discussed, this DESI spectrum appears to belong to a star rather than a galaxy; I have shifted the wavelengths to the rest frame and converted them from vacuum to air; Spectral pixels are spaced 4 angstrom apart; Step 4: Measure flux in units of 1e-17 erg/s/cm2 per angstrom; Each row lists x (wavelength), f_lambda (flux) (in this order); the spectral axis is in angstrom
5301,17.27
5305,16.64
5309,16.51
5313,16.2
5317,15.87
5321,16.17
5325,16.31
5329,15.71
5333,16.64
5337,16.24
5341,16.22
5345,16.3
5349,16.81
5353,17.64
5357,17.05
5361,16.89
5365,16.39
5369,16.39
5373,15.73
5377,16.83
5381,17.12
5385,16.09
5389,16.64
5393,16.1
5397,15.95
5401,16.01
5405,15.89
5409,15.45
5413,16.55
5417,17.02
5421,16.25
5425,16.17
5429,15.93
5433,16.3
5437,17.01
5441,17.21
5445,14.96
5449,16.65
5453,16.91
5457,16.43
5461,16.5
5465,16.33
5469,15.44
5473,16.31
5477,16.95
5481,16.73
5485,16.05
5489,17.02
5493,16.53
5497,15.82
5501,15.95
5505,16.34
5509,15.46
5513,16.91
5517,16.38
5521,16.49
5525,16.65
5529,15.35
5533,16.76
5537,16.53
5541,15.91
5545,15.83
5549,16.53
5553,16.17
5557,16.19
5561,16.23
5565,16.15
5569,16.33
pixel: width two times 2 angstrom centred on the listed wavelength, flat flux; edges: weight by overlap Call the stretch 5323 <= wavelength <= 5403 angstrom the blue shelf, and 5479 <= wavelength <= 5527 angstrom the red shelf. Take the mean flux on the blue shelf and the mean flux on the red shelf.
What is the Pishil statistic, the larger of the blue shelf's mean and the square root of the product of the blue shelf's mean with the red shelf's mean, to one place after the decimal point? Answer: 16.5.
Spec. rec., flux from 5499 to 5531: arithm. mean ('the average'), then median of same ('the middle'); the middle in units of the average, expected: 1.01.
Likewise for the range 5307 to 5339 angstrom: 1.00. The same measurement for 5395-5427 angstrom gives 1.00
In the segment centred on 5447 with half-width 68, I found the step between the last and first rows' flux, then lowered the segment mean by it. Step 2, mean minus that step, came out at 16.5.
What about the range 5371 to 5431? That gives 16.0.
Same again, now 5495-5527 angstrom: 15.4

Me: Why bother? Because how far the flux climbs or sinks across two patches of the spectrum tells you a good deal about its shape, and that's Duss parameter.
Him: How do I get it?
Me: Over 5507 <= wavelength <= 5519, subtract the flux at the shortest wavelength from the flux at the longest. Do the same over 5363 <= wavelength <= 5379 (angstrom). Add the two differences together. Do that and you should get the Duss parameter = 1.4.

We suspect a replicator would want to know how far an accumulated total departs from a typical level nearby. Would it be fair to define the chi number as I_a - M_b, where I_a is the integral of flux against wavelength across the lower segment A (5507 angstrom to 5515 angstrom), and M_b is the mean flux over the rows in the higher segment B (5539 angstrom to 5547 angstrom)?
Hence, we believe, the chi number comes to 114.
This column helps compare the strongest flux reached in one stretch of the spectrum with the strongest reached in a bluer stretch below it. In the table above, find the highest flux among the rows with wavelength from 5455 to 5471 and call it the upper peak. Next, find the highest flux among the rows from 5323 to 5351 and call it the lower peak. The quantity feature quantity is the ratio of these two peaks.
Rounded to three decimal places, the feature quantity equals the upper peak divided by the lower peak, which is 0.982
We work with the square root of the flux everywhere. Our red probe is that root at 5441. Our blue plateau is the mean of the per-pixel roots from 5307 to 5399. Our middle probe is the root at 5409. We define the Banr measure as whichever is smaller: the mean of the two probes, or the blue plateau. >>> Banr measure 4.04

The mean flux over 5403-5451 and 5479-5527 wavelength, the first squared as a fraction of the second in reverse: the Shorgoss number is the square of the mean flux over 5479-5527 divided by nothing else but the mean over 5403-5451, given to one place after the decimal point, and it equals 16.4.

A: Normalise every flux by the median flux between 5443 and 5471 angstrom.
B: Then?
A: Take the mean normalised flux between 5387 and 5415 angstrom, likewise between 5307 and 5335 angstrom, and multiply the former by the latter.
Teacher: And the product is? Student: 0.97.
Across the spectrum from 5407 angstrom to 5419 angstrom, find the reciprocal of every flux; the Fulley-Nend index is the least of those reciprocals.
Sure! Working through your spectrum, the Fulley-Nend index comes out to 0.0588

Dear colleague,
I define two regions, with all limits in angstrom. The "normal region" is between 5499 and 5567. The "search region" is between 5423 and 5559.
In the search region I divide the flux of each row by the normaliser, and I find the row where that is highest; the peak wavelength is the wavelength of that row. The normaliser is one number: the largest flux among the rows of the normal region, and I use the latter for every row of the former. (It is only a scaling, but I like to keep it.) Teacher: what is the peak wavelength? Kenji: 5441 angstrom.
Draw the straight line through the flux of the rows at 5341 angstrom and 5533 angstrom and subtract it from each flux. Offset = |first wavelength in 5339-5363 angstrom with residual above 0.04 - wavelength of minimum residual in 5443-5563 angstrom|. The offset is 100 angstrom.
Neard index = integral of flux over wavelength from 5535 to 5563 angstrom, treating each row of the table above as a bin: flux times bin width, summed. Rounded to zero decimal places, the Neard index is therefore 454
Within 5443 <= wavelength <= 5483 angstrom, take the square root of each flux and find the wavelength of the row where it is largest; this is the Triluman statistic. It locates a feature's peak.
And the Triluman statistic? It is 5477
